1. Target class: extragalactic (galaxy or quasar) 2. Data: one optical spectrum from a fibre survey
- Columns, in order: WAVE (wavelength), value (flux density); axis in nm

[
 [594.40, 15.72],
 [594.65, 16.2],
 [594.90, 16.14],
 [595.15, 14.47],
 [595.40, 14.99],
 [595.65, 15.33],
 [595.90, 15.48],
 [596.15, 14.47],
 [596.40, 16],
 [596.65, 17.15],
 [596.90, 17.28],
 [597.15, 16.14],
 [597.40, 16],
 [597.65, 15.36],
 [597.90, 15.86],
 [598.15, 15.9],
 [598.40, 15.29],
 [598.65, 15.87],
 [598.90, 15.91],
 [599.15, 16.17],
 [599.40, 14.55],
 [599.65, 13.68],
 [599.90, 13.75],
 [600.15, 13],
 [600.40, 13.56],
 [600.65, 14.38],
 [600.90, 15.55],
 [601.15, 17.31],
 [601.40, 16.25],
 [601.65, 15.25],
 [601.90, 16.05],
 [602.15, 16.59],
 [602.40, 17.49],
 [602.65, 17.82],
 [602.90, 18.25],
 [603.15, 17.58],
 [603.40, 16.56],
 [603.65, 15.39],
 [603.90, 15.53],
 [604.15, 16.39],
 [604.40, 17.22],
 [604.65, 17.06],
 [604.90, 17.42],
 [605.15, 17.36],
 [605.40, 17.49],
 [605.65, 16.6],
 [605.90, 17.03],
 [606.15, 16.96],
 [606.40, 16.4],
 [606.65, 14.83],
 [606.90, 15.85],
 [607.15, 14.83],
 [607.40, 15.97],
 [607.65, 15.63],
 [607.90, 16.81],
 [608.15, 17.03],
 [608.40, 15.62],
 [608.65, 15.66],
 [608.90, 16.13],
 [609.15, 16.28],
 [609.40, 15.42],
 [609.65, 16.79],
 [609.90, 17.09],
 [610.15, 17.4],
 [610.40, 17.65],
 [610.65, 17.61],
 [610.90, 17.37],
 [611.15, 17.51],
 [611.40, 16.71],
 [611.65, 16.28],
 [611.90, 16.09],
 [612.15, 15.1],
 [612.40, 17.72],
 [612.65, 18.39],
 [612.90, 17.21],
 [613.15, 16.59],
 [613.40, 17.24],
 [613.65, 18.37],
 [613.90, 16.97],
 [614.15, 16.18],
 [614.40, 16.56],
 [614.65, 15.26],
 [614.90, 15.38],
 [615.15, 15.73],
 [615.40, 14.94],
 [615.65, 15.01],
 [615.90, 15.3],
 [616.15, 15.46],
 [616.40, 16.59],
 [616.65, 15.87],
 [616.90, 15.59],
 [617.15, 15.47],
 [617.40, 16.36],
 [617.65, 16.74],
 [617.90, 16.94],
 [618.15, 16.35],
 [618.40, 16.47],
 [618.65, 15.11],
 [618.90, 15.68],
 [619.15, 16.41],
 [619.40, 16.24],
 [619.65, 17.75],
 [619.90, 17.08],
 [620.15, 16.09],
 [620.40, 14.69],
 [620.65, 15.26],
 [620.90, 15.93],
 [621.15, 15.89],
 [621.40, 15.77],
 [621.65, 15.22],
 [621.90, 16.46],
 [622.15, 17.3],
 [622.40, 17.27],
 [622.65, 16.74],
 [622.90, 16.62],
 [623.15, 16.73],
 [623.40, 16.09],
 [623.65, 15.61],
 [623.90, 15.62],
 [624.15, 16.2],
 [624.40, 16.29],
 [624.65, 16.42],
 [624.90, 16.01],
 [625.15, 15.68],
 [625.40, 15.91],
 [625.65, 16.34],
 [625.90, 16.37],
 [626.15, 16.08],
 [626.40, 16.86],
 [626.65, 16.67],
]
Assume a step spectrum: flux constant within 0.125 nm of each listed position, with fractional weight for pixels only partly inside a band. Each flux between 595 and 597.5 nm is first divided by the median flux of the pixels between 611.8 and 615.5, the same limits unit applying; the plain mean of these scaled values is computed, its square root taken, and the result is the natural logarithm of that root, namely -0.026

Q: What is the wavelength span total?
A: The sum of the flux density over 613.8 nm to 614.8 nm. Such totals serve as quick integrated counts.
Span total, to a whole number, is 65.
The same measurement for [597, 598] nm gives 63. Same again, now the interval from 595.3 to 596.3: 60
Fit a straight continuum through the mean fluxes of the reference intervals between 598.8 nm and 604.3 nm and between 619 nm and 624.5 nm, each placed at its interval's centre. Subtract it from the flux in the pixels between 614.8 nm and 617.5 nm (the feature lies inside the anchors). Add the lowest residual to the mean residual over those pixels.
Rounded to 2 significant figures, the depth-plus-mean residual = -1.7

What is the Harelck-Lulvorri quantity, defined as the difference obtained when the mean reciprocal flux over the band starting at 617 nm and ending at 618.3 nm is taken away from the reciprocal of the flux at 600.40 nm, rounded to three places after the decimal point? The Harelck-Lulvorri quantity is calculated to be 0.013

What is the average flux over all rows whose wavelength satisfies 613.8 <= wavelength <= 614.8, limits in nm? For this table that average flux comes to 16.2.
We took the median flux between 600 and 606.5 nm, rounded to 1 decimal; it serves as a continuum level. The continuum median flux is 16.6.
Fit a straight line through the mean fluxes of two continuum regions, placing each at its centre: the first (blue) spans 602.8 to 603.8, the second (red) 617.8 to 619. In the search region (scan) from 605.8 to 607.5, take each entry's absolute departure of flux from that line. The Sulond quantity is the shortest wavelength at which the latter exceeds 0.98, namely 606.65 nm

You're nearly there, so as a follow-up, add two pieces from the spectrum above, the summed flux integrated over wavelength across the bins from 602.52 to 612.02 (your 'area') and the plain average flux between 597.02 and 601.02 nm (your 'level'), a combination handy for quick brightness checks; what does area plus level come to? 173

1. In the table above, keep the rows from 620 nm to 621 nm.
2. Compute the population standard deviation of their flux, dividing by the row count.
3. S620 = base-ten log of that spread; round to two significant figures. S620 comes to -0.25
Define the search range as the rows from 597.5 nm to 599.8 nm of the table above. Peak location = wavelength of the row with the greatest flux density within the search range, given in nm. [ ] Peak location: 599.15 nm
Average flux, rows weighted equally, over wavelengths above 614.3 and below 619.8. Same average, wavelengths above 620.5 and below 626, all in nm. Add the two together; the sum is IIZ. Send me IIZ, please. 32.1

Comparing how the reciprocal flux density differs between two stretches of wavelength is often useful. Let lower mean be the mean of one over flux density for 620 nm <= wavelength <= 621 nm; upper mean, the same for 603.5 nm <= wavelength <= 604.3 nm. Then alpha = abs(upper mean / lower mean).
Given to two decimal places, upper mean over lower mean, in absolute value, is 0.98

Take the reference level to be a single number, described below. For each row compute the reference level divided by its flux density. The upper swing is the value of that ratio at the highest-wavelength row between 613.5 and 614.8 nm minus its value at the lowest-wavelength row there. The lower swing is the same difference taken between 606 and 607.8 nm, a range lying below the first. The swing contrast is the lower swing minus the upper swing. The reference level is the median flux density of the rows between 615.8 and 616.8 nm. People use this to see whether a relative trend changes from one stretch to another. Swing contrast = -0.10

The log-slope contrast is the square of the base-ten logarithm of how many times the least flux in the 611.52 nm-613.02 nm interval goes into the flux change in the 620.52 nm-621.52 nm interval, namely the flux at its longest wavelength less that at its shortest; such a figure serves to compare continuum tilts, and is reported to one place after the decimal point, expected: 2.2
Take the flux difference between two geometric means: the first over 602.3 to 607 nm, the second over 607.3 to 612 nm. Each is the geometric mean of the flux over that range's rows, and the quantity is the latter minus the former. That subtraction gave -0.2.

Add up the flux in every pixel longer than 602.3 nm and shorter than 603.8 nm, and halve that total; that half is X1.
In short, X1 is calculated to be 51.5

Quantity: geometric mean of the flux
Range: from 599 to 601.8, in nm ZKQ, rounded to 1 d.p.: 14.8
